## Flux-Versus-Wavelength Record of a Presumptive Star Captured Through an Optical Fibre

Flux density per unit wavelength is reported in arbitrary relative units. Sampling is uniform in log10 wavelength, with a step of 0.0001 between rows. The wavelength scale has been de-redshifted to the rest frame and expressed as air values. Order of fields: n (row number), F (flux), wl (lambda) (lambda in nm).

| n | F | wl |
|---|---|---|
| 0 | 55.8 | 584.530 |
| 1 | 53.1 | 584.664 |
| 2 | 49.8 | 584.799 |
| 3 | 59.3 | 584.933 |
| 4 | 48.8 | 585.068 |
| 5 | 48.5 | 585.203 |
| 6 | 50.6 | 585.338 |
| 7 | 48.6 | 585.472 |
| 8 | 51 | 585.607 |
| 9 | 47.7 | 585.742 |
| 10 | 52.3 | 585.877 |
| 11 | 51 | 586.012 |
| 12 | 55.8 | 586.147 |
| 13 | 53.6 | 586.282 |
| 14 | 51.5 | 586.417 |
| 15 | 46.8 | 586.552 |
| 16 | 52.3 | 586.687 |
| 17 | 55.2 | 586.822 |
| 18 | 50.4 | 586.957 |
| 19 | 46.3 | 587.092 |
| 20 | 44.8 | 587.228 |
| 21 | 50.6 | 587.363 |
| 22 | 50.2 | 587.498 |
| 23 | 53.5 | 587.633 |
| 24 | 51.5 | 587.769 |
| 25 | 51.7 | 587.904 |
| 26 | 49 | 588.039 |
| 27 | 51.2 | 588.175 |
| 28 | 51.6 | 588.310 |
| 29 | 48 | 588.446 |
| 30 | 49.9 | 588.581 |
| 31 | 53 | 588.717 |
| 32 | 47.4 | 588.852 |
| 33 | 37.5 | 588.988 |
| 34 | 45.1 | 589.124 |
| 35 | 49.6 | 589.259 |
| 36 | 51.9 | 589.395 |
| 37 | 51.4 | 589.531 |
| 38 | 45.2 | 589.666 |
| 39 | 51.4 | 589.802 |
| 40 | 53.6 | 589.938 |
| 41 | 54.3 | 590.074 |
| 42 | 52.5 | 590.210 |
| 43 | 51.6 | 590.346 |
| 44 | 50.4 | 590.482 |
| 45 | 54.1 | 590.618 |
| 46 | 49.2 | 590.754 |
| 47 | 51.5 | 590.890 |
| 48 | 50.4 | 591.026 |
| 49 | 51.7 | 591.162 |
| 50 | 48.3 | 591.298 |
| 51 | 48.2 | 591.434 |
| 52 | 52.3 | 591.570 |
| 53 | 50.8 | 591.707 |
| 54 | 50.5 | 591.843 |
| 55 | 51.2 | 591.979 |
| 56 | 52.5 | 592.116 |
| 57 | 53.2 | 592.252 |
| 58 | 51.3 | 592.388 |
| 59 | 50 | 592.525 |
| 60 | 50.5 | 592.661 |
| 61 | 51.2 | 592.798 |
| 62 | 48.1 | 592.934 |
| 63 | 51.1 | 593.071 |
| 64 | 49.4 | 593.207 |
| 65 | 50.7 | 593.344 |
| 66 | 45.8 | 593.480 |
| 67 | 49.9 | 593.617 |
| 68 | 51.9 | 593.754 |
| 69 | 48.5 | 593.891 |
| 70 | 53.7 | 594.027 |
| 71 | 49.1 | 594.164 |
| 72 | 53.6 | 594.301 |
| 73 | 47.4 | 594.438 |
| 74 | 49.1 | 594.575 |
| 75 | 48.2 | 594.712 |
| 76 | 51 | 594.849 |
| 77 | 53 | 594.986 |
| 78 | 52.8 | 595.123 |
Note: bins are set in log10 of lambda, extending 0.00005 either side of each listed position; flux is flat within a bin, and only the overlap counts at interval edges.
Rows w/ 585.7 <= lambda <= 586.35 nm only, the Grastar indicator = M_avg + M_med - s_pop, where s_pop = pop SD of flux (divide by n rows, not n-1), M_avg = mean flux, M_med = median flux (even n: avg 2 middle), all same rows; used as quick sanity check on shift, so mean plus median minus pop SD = 102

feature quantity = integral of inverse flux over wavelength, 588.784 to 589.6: 0.0175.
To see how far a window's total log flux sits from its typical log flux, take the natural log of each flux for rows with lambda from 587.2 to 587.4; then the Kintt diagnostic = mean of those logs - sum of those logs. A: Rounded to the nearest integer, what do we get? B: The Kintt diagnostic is -4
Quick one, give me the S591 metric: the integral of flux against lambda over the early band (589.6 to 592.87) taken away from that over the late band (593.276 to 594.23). -119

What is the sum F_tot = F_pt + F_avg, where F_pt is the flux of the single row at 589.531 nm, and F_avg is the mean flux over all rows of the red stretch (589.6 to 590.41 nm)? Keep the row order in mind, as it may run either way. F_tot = 103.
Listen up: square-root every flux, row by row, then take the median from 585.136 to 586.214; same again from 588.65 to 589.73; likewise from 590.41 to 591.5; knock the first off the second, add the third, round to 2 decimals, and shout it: 6.94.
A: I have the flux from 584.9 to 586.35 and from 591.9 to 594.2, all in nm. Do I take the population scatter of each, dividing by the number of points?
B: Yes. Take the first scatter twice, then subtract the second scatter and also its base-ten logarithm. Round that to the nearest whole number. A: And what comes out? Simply 5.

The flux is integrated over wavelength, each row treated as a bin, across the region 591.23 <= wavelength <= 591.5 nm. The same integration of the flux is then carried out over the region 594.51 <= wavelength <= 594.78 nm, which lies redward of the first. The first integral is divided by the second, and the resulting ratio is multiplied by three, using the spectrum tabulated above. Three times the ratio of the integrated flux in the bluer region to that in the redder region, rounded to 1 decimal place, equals 3.0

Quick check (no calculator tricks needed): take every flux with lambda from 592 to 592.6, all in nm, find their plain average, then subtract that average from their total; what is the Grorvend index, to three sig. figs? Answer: 155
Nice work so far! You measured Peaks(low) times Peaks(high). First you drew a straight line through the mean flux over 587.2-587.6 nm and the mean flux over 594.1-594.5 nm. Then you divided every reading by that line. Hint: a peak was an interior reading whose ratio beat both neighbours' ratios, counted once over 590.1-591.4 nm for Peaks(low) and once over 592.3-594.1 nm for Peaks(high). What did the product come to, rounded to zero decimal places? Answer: 12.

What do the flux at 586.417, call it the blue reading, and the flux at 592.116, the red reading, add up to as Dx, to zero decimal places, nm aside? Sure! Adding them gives 104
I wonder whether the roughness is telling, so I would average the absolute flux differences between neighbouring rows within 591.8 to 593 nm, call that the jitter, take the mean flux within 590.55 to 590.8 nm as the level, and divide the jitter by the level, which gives 0.025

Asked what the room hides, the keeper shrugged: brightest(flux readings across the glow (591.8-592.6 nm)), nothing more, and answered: 53.2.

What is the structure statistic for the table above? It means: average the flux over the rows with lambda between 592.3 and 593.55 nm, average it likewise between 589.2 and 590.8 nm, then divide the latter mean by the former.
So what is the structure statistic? 1.03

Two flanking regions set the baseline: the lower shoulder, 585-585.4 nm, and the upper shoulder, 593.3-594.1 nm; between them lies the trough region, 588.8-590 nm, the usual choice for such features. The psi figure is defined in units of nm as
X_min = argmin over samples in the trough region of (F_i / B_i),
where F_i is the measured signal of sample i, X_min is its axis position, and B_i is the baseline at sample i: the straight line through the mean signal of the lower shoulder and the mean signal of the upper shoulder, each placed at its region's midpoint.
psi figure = 588.988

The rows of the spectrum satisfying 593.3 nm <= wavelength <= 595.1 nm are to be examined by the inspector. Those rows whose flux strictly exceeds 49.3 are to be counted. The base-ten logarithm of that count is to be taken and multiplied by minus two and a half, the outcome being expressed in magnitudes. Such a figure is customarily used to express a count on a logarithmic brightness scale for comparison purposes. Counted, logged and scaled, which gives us -2.11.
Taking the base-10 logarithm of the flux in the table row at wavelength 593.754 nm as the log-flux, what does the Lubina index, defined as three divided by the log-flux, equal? 1.75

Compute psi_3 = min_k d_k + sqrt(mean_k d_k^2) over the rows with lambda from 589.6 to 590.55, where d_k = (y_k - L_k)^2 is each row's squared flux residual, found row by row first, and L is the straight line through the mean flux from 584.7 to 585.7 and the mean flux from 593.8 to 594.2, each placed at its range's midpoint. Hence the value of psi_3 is 13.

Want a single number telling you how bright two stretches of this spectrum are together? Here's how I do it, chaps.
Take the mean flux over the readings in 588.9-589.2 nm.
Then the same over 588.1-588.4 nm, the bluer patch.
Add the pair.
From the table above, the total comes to 93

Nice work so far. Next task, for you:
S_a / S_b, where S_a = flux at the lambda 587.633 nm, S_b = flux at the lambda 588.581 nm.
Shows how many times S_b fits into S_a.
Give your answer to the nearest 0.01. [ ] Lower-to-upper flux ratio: 1.07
